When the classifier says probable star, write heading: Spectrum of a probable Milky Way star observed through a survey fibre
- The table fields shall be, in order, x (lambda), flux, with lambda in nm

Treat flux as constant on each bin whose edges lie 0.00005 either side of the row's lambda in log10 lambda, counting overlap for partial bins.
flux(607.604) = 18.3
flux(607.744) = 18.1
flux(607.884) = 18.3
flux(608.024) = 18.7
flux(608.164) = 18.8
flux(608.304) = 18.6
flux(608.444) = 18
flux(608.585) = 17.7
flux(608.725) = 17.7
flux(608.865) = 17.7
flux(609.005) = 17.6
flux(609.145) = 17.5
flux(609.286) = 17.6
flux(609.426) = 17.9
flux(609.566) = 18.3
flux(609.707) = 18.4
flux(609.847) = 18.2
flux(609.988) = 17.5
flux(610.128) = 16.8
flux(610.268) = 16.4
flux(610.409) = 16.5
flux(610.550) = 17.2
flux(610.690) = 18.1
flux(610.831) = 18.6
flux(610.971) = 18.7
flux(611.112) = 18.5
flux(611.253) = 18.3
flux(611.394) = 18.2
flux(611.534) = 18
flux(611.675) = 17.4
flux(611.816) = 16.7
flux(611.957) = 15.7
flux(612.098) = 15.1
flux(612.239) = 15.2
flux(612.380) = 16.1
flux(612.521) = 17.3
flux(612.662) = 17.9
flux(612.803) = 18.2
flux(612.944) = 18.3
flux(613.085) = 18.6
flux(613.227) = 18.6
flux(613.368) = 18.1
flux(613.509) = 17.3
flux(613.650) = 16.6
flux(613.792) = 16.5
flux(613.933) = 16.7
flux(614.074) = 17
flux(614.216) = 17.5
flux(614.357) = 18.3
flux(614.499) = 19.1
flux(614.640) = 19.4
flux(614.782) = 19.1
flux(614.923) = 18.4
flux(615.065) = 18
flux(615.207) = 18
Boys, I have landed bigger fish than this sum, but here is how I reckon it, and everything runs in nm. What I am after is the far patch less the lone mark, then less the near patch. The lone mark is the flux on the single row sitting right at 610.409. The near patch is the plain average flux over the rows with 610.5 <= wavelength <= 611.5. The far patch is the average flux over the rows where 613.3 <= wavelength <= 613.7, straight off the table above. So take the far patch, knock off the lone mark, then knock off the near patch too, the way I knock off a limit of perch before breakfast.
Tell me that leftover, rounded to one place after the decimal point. -17.4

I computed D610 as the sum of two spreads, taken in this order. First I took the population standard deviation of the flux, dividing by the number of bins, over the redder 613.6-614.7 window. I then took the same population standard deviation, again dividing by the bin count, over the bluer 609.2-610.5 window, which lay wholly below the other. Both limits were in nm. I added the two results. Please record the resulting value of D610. 1.81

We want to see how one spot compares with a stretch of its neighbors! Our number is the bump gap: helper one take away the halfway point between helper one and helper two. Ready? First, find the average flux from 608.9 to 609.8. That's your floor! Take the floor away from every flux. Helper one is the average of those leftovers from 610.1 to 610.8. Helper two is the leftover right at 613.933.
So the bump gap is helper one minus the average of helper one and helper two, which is 0.2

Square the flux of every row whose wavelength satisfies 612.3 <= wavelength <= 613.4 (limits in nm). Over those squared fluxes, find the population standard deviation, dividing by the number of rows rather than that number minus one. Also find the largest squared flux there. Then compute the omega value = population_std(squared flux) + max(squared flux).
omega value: 373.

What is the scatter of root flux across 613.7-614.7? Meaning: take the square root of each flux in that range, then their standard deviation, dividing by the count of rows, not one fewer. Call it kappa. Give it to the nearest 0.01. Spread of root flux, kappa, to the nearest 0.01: 0.13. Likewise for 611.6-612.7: 0.12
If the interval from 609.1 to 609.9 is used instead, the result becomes 0.04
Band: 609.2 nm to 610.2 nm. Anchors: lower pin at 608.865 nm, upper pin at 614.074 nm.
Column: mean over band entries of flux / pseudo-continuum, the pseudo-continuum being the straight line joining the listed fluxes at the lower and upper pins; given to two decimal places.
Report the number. 1.01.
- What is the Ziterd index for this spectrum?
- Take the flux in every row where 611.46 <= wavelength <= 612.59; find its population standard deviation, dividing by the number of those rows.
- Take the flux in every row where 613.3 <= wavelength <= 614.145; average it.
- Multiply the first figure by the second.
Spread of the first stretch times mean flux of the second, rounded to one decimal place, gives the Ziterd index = 17.2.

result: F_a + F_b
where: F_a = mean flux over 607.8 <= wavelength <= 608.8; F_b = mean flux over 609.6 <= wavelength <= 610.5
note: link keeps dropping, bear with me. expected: 35.6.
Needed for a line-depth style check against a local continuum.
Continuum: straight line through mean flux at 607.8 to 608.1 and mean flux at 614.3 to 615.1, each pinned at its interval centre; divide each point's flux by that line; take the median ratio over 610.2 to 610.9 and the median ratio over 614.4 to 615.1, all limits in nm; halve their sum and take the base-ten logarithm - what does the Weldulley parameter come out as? -0.012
